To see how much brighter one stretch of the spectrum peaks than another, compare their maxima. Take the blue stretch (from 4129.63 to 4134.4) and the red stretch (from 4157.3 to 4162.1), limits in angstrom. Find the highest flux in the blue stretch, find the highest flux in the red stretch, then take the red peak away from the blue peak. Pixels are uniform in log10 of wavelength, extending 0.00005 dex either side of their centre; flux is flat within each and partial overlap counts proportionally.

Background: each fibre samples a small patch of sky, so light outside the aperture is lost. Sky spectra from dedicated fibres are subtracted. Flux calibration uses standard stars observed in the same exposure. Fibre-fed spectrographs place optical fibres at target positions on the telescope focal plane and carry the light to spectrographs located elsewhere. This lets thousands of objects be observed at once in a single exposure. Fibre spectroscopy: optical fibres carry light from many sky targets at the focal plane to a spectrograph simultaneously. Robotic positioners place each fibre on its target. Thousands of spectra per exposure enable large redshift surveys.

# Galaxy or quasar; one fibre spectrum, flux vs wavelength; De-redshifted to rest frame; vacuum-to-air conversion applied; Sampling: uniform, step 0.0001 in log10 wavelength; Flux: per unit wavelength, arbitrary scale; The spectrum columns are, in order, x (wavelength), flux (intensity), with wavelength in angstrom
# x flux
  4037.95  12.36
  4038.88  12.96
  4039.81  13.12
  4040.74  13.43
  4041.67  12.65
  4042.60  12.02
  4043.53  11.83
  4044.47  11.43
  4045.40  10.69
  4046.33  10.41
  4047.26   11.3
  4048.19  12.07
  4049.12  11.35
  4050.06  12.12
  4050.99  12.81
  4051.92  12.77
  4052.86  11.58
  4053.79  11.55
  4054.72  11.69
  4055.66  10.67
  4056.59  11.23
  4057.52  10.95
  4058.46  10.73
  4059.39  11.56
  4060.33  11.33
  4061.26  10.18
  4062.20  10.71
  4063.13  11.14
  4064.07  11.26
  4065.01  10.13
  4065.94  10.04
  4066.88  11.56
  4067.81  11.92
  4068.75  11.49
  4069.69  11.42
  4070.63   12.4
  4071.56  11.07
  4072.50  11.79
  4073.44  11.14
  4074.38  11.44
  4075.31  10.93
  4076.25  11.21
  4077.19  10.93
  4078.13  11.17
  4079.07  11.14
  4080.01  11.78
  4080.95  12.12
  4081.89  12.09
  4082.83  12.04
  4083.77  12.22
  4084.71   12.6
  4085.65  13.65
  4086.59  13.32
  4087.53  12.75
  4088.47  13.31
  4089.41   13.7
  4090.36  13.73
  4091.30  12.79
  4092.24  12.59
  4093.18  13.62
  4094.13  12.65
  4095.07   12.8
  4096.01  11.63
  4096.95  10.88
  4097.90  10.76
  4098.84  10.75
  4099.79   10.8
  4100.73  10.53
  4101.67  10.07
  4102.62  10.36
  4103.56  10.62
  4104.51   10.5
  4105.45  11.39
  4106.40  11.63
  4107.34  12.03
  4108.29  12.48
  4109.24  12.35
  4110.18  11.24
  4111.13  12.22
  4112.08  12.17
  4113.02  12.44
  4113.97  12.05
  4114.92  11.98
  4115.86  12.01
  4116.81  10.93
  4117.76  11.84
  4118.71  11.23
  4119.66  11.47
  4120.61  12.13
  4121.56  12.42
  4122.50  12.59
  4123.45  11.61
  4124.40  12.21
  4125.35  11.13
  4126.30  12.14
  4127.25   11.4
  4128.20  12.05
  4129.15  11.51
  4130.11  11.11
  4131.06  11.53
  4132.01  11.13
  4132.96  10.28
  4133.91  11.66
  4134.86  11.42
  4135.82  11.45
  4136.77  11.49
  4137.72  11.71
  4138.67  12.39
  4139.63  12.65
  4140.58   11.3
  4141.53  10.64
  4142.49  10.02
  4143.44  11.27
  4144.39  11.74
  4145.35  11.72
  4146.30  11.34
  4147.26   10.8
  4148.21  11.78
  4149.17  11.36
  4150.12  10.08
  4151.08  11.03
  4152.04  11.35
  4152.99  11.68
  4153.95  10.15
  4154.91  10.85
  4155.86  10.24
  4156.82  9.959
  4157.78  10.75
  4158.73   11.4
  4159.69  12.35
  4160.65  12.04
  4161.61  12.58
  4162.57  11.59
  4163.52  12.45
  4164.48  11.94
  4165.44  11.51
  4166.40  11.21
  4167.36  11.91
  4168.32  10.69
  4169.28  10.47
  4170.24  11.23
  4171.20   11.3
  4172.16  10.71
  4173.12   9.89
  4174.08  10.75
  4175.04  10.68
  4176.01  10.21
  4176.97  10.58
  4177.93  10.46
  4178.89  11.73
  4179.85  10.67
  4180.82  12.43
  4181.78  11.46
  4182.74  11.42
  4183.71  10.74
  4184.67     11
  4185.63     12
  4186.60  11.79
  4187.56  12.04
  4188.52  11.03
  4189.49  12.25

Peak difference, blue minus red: -0.9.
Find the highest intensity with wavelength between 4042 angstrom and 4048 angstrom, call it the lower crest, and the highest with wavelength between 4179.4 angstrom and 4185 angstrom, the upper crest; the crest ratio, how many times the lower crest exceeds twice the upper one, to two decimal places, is 0.48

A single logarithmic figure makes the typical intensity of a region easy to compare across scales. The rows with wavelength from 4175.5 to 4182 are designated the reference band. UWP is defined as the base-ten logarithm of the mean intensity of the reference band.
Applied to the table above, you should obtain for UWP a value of 1.04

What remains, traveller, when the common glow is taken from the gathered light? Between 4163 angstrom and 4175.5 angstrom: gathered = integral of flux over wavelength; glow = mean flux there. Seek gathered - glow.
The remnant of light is 128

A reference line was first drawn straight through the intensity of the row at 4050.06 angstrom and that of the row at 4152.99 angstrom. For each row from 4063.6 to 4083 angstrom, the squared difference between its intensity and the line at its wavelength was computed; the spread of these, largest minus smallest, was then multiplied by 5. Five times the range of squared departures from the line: 20.2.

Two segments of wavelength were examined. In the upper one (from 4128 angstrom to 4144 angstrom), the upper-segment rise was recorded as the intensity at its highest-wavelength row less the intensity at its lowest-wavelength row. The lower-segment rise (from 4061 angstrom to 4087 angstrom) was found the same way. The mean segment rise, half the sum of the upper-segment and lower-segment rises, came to 1.2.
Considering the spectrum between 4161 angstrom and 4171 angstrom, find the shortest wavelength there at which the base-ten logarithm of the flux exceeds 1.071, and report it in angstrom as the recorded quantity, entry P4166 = 4161.61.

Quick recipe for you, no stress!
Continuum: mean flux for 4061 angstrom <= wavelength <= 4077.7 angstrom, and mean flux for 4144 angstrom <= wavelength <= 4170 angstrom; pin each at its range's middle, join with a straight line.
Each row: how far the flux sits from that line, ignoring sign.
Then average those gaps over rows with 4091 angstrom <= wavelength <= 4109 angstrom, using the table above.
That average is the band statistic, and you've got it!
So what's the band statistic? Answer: 0.90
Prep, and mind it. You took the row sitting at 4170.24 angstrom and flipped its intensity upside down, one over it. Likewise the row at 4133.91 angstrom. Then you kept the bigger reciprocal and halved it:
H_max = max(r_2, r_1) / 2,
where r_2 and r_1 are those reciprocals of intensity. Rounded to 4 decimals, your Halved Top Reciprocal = 0.0445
